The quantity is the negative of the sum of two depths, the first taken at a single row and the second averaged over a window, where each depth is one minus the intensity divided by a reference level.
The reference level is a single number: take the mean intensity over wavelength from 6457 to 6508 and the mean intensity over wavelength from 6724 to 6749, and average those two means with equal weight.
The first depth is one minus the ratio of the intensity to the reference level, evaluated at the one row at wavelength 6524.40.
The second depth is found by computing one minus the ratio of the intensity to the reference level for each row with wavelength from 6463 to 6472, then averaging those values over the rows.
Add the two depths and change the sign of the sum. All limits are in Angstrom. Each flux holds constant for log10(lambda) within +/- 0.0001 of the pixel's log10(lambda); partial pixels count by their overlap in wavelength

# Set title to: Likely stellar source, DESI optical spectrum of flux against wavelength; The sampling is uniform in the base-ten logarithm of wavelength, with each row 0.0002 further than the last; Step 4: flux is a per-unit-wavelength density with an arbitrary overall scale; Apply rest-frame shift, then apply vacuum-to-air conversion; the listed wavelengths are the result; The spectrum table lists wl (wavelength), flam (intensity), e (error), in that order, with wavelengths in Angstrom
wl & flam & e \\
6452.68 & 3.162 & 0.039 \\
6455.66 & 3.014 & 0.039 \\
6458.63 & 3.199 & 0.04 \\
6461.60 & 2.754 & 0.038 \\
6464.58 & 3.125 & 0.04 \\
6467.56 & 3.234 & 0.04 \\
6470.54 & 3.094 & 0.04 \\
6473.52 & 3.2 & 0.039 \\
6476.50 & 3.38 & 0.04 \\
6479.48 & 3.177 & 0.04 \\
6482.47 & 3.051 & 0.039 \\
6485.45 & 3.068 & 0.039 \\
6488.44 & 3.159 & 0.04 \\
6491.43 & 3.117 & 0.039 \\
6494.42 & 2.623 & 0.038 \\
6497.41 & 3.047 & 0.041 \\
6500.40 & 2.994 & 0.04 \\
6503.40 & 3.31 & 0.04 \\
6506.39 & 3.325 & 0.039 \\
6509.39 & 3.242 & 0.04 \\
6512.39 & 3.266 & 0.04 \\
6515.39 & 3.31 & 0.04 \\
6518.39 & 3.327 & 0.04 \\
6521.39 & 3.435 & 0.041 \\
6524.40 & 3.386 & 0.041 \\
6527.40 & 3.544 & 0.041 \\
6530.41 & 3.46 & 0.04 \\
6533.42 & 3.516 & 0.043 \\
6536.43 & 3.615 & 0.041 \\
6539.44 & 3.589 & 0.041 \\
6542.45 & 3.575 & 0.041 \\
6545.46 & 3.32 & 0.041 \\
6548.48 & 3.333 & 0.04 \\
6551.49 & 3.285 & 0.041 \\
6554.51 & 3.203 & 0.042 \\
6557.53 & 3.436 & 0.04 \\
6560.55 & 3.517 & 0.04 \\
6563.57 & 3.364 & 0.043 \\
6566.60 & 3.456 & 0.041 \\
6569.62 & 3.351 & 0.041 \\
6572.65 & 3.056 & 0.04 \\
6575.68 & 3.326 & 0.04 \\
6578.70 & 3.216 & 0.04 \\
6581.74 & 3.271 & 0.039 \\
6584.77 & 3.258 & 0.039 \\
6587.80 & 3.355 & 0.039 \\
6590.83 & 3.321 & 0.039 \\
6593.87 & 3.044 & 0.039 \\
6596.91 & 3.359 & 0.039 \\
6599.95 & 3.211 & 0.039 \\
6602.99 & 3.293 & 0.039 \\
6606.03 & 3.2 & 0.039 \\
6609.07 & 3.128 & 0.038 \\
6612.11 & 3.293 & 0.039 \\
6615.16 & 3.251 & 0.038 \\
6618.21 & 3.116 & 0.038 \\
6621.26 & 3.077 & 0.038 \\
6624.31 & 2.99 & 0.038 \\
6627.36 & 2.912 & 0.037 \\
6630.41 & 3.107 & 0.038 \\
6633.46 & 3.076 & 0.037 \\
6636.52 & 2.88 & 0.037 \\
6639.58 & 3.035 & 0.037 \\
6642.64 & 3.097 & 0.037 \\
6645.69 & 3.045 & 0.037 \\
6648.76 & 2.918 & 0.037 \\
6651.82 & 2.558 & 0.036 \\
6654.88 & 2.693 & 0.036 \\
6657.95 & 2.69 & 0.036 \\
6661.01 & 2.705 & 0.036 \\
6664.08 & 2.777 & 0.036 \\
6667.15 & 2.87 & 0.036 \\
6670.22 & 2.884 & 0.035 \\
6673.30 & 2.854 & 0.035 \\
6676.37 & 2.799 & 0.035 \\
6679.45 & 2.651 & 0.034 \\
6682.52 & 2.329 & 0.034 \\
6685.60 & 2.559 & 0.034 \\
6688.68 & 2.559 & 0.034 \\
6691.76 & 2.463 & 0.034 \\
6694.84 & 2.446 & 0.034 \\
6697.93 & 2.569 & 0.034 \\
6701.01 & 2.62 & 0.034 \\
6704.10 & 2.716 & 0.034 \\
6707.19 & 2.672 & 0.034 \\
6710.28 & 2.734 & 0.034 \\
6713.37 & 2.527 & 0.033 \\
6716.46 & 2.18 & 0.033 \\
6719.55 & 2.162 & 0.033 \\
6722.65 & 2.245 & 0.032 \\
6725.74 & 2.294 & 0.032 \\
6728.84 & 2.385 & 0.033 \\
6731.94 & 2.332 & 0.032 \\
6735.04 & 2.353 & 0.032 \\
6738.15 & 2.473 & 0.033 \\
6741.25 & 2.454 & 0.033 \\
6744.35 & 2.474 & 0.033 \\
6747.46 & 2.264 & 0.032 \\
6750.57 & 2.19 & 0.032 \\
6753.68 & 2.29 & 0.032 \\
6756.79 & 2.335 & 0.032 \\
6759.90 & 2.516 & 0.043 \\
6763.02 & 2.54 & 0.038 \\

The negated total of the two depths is 0.38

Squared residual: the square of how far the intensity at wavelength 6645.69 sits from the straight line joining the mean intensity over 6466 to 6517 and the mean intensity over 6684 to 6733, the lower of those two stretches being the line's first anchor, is 0.14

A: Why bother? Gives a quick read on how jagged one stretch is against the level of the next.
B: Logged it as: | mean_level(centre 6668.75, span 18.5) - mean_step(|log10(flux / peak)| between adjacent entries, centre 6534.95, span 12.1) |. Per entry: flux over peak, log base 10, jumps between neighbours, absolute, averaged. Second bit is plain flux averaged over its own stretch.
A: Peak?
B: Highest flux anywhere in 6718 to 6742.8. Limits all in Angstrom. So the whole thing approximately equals 2.8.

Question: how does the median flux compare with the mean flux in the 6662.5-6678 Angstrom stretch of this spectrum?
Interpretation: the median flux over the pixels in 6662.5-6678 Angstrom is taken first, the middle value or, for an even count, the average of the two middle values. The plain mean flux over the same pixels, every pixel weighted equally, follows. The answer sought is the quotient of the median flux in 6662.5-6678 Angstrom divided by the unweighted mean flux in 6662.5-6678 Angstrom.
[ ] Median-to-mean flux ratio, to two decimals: 1.01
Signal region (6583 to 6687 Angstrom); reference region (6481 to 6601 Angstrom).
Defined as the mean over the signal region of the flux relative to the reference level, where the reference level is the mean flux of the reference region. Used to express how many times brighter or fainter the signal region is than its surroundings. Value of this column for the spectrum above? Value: 0.91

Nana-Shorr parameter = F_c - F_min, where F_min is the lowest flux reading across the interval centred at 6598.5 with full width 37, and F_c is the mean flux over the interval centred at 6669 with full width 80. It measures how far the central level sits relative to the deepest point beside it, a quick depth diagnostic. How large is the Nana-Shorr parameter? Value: -0.3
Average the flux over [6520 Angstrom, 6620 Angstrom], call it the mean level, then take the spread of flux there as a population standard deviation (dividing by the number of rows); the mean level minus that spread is 3.2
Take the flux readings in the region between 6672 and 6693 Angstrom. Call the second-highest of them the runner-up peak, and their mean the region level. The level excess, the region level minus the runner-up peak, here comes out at -0.20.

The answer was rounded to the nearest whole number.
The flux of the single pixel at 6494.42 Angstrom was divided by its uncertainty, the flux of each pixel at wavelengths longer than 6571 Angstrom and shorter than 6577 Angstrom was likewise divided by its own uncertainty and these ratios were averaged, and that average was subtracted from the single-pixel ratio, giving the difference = -11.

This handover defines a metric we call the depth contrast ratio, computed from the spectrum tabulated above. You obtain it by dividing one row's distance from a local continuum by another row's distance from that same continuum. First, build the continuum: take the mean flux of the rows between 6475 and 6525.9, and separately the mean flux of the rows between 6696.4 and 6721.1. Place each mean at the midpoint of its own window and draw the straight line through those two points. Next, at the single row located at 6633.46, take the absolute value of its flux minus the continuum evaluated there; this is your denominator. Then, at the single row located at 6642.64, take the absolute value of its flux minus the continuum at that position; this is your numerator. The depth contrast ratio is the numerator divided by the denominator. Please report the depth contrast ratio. 1.2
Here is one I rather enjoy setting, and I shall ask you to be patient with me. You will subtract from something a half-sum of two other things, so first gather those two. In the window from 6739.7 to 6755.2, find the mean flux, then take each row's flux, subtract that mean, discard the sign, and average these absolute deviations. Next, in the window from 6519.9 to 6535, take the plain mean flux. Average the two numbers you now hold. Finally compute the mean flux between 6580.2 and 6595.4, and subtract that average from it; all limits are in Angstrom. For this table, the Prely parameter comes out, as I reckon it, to 1.46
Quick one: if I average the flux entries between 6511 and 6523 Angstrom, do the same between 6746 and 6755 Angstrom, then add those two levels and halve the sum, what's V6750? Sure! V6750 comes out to 2.79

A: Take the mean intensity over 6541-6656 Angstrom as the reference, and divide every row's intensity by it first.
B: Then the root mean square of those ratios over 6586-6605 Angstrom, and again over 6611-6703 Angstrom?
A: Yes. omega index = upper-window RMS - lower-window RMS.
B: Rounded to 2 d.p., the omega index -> -0.13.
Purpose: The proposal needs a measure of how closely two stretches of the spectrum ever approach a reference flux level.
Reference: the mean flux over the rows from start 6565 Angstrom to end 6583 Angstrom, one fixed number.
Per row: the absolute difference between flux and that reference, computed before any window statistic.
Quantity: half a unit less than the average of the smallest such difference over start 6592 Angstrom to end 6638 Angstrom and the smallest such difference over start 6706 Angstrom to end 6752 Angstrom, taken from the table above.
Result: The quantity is -0.22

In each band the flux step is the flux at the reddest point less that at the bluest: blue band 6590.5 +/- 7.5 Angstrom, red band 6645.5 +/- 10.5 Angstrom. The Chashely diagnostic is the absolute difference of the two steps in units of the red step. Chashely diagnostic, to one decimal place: -1.5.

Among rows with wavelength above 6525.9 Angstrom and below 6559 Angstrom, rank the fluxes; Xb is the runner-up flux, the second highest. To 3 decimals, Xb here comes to 3.589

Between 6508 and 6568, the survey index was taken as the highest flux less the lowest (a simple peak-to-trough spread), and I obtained 0.41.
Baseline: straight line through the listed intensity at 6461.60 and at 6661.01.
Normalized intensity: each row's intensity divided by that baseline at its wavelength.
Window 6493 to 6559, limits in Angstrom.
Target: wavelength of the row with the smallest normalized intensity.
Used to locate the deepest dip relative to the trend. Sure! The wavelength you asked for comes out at 6494.42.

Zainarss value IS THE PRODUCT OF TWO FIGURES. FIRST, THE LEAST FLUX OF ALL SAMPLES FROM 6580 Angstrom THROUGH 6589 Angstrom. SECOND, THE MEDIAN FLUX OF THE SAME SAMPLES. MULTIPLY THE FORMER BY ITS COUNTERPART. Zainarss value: 11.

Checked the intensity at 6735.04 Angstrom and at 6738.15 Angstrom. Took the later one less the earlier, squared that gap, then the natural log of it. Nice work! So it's -4.2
